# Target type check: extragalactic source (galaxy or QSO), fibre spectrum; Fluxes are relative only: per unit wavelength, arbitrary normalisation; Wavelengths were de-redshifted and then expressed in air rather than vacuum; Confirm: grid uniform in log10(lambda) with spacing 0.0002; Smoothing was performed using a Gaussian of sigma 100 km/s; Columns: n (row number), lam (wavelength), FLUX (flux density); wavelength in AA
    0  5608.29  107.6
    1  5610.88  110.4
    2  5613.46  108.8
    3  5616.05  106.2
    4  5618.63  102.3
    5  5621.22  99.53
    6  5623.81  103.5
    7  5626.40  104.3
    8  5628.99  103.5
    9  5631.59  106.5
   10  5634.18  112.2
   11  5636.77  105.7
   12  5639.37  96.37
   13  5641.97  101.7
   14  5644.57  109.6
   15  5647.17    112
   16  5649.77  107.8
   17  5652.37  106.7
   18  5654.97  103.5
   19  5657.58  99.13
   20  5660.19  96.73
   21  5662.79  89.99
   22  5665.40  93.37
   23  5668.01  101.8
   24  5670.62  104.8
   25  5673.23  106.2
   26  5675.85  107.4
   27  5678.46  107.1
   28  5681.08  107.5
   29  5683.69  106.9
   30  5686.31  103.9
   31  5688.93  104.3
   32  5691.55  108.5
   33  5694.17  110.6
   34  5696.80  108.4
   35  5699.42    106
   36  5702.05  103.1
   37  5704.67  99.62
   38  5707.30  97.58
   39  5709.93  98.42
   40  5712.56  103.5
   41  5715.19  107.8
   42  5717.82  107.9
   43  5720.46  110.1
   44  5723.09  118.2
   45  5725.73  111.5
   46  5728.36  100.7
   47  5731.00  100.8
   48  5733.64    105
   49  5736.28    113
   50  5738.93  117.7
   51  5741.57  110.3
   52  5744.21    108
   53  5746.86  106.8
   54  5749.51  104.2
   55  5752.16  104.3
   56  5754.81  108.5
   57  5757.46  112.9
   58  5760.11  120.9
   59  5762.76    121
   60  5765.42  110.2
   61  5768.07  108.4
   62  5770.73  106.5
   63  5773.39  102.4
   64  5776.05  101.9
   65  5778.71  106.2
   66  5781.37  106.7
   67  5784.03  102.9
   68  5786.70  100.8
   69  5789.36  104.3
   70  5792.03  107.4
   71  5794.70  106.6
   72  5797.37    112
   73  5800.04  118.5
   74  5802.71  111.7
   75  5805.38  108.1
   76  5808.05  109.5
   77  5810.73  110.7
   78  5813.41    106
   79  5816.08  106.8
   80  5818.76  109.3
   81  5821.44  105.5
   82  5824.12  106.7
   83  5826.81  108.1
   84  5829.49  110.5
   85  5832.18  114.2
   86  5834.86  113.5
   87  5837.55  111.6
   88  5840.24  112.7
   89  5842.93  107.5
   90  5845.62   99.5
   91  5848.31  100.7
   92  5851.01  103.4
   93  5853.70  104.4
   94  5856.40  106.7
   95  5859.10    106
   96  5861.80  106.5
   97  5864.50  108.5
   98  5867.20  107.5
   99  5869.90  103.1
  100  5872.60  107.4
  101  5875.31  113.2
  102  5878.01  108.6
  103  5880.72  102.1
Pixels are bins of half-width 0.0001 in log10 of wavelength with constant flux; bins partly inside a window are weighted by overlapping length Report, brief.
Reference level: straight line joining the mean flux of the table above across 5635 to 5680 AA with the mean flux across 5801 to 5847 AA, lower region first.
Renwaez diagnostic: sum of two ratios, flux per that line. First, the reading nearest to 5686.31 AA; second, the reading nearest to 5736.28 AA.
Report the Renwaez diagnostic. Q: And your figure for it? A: 2.07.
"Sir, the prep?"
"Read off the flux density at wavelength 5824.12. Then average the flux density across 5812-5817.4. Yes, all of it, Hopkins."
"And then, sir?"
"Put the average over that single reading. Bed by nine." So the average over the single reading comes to 1.00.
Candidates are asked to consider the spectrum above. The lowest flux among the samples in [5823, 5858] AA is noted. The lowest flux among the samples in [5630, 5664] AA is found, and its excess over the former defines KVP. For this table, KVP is -10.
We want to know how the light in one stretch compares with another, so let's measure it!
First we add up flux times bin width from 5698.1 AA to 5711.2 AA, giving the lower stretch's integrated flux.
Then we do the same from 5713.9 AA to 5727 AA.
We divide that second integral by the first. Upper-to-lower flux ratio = 1.10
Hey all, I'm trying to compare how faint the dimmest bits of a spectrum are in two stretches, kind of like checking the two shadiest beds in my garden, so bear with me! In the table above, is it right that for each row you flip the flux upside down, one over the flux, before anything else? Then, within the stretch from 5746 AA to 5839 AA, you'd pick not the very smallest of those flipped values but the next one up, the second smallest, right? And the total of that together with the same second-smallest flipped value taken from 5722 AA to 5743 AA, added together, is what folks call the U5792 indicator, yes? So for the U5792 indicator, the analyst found 0.0168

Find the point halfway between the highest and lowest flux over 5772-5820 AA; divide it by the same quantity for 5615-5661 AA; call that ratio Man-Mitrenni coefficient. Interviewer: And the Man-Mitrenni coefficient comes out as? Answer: 1.05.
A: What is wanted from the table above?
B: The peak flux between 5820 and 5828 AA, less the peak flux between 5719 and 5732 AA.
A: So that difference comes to -10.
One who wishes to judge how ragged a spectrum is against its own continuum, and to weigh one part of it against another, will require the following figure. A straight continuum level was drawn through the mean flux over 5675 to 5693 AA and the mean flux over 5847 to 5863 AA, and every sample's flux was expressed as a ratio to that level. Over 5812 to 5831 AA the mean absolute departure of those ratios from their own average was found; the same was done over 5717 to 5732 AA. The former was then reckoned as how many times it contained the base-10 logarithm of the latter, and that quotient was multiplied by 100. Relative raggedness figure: -1.1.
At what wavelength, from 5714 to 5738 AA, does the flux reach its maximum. 5723.09 AA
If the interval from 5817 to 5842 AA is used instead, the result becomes 5832.18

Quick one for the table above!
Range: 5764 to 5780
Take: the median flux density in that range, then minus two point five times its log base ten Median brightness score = -5.067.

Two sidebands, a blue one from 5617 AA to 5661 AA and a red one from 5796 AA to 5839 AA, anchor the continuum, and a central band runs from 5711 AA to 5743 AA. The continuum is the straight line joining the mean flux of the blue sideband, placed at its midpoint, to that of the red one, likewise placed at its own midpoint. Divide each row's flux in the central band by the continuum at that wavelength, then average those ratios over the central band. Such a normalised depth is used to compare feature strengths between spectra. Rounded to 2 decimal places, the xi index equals 1.02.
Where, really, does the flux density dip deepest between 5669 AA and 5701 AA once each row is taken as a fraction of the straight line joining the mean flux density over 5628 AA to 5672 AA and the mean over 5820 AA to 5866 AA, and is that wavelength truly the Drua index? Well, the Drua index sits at 5686.31 AA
